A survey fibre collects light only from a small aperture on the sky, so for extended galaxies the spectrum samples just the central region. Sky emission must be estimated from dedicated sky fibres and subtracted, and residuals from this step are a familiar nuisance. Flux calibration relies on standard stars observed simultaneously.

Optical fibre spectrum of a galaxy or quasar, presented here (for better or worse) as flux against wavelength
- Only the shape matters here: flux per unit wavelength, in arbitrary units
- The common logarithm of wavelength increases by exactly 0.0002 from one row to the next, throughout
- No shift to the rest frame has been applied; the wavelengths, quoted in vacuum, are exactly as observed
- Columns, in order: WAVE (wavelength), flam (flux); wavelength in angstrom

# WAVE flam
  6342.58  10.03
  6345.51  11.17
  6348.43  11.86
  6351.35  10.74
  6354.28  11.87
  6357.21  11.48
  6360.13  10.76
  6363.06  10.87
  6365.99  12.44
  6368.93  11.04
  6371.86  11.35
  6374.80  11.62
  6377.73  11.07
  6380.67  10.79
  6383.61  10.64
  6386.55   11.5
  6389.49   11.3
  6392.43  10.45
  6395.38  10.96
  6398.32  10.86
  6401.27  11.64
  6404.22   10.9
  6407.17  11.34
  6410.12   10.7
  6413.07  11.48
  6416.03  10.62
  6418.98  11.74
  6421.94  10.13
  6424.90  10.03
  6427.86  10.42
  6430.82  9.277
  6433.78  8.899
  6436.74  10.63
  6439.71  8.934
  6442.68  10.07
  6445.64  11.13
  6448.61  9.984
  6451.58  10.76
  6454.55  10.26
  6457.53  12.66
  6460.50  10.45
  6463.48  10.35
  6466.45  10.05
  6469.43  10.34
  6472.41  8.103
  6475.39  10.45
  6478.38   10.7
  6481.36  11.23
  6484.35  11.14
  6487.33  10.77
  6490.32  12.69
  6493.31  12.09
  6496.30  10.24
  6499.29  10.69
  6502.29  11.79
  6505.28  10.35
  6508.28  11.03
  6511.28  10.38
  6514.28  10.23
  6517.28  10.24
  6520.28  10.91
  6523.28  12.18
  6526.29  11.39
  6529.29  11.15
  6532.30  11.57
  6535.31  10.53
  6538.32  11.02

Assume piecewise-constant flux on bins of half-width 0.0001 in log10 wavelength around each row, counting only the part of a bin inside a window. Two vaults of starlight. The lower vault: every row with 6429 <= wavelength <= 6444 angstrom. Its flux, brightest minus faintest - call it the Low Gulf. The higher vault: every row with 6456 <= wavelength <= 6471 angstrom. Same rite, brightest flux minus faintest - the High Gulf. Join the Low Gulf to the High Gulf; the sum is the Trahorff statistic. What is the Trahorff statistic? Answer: 4.3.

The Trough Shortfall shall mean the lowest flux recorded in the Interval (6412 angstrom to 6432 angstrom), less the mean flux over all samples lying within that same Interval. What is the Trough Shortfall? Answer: -1.25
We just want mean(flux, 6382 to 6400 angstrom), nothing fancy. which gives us 11.0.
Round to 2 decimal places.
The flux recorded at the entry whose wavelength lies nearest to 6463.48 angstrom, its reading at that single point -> 10.35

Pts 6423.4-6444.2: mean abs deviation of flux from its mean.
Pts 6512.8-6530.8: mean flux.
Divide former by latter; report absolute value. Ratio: 0.056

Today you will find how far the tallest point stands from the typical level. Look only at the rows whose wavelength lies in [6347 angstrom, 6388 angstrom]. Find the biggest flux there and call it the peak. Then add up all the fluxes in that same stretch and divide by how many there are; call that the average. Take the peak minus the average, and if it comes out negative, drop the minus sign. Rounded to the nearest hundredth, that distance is 1.15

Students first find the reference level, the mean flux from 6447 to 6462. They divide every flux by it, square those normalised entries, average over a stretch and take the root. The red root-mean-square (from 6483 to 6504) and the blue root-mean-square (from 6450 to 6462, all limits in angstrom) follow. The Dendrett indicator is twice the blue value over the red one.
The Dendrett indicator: 1.95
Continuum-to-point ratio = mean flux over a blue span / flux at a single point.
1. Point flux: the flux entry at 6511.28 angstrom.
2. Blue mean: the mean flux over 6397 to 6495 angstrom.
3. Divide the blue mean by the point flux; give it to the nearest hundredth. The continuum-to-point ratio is 1.02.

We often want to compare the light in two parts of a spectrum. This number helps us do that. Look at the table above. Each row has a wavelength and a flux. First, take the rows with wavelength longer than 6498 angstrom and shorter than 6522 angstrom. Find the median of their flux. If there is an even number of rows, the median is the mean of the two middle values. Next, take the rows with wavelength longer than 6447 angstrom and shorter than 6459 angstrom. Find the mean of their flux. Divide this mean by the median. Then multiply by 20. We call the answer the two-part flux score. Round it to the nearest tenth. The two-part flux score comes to 20.7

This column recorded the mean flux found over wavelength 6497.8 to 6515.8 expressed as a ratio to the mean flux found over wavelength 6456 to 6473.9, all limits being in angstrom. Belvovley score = 1.04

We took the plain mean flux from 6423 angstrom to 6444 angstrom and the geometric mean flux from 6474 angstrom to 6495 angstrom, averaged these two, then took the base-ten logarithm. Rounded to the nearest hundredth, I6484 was 1.02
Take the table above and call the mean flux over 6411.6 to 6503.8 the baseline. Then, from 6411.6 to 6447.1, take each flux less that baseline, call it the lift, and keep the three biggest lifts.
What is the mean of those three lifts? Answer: 0.9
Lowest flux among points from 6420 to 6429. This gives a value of 10.03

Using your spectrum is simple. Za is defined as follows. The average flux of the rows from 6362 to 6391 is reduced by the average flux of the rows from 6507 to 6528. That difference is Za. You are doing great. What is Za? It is 0.35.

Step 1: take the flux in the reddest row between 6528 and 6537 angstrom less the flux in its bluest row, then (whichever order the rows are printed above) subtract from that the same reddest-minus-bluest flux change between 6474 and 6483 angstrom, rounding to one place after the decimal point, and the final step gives -1.4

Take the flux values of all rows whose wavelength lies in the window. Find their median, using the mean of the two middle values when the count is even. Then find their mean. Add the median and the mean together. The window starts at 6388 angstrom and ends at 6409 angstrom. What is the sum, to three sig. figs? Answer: 22.0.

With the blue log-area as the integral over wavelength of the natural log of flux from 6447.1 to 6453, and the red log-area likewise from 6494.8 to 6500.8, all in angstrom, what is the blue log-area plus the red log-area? 27.9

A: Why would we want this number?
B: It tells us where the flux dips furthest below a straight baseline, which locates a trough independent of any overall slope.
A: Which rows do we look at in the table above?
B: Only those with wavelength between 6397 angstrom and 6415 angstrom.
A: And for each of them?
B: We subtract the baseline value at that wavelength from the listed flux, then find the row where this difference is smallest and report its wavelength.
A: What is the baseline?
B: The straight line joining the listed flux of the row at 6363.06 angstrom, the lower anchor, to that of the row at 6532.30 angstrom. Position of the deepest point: 6410.12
